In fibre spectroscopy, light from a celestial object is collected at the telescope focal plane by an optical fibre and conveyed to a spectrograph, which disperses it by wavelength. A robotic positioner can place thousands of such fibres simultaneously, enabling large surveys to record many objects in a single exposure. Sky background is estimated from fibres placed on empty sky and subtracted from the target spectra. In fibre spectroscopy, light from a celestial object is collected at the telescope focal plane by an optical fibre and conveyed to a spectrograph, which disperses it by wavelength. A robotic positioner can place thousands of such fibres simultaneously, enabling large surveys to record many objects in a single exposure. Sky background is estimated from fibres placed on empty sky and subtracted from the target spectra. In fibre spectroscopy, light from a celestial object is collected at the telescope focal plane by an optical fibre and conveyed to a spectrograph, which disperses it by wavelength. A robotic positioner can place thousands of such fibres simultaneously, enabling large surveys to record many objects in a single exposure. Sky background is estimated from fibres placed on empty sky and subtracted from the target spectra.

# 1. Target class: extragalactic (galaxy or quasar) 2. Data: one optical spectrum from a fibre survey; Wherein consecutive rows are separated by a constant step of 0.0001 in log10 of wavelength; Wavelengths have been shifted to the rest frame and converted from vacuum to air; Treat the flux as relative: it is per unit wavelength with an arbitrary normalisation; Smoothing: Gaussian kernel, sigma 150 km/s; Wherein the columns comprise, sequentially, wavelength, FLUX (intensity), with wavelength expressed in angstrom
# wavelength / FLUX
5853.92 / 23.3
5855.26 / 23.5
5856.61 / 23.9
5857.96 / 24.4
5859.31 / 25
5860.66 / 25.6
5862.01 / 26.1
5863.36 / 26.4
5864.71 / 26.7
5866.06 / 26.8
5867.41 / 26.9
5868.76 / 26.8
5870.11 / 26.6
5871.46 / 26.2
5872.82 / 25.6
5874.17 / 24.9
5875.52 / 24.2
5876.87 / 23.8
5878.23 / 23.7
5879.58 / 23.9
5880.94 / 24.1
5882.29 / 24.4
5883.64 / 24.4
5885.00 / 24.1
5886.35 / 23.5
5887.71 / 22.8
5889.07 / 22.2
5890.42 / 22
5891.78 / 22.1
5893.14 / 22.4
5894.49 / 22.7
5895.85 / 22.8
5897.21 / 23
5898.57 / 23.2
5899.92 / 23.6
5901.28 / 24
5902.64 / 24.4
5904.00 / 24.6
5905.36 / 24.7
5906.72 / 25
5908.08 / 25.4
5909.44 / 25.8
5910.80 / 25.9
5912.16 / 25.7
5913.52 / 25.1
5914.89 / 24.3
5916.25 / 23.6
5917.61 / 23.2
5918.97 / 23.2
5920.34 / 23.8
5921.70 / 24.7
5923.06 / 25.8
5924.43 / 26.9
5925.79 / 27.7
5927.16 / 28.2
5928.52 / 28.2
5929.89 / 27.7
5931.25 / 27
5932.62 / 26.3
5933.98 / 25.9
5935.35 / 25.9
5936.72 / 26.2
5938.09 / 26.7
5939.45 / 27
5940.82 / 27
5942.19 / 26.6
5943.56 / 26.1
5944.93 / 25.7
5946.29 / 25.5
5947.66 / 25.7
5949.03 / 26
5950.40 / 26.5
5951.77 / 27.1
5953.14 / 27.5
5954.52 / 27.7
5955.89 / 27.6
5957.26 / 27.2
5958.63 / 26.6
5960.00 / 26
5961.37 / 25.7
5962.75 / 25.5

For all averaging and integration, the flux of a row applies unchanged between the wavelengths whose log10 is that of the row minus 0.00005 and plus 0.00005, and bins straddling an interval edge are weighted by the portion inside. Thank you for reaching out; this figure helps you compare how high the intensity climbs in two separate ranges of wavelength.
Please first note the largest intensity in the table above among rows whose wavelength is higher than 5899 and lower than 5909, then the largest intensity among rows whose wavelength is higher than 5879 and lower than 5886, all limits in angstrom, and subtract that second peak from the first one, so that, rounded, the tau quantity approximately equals 1.0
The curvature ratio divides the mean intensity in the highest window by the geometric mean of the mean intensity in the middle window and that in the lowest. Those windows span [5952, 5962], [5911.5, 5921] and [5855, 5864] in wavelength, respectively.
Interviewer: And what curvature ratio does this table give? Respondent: 1.10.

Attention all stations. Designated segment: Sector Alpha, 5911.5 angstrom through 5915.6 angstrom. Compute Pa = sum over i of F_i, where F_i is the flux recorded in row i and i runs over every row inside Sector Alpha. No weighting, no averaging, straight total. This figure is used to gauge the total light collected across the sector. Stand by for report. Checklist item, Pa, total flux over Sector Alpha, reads 75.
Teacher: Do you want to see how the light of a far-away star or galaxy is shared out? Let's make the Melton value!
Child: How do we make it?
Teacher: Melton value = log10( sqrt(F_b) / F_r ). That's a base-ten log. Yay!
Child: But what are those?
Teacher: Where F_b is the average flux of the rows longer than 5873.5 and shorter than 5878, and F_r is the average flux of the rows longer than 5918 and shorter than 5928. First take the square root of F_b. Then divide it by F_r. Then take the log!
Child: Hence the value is -0.718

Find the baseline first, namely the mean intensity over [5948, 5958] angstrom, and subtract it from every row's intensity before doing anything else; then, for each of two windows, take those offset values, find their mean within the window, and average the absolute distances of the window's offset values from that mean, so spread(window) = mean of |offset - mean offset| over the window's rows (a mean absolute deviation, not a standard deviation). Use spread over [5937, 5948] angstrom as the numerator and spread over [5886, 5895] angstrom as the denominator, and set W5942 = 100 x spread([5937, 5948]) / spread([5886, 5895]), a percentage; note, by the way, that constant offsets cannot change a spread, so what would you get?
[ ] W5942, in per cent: 133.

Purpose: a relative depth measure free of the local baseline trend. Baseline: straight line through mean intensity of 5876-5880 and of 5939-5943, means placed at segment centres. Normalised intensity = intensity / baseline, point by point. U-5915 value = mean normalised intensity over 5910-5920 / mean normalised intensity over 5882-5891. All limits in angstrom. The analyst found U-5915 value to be 0.99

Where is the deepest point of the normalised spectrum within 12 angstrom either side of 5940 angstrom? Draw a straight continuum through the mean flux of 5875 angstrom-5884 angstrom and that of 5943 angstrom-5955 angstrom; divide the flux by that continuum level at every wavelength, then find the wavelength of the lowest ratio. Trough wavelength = 5946.29 angstrom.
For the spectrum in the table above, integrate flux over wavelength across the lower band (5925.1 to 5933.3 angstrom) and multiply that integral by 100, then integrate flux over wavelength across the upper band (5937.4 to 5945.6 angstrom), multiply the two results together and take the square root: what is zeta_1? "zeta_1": 2215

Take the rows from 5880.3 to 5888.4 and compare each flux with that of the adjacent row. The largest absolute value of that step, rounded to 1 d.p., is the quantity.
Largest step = 0.7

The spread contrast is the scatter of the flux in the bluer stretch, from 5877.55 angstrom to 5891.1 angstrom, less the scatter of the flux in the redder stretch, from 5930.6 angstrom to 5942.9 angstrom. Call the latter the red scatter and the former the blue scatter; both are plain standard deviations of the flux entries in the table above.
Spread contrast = 0.4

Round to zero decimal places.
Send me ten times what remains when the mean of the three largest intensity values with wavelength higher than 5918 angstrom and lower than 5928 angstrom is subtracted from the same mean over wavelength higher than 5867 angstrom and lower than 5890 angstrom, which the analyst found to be -8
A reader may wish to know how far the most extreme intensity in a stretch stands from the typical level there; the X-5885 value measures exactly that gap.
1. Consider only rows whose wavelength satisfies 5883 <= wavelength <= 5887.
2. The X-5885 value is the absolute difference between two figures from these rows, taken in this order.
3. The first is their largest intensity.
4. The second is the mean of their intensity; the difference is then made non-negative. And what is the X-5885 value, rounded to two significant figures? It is 0.40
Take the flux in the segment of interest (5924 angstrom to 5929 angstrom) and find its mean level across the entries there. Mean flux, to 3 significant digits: 27.8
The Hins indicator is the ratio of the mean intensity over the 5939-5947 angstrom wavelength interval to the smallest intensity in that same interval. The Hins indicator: 1.03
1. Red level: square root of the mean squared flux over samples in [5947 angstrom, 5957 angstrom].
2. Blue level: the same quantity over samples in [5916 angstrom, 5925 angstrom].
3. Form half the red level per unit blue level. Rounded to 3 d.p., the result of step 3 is 0.549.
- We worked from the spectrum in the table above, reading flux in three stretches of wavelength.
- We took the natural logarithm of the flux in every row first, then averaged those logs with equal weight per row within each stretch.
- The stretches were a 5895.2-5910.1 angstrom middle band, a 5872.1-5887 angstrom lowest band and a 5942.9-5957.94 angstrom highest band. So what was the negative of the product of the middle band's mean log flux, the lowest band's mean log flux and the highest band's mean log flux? -33.3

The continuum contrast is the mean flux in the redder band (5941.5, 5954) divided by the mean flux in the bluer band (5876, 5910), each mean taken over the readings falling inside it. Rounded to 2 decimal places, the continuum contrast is 1.11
